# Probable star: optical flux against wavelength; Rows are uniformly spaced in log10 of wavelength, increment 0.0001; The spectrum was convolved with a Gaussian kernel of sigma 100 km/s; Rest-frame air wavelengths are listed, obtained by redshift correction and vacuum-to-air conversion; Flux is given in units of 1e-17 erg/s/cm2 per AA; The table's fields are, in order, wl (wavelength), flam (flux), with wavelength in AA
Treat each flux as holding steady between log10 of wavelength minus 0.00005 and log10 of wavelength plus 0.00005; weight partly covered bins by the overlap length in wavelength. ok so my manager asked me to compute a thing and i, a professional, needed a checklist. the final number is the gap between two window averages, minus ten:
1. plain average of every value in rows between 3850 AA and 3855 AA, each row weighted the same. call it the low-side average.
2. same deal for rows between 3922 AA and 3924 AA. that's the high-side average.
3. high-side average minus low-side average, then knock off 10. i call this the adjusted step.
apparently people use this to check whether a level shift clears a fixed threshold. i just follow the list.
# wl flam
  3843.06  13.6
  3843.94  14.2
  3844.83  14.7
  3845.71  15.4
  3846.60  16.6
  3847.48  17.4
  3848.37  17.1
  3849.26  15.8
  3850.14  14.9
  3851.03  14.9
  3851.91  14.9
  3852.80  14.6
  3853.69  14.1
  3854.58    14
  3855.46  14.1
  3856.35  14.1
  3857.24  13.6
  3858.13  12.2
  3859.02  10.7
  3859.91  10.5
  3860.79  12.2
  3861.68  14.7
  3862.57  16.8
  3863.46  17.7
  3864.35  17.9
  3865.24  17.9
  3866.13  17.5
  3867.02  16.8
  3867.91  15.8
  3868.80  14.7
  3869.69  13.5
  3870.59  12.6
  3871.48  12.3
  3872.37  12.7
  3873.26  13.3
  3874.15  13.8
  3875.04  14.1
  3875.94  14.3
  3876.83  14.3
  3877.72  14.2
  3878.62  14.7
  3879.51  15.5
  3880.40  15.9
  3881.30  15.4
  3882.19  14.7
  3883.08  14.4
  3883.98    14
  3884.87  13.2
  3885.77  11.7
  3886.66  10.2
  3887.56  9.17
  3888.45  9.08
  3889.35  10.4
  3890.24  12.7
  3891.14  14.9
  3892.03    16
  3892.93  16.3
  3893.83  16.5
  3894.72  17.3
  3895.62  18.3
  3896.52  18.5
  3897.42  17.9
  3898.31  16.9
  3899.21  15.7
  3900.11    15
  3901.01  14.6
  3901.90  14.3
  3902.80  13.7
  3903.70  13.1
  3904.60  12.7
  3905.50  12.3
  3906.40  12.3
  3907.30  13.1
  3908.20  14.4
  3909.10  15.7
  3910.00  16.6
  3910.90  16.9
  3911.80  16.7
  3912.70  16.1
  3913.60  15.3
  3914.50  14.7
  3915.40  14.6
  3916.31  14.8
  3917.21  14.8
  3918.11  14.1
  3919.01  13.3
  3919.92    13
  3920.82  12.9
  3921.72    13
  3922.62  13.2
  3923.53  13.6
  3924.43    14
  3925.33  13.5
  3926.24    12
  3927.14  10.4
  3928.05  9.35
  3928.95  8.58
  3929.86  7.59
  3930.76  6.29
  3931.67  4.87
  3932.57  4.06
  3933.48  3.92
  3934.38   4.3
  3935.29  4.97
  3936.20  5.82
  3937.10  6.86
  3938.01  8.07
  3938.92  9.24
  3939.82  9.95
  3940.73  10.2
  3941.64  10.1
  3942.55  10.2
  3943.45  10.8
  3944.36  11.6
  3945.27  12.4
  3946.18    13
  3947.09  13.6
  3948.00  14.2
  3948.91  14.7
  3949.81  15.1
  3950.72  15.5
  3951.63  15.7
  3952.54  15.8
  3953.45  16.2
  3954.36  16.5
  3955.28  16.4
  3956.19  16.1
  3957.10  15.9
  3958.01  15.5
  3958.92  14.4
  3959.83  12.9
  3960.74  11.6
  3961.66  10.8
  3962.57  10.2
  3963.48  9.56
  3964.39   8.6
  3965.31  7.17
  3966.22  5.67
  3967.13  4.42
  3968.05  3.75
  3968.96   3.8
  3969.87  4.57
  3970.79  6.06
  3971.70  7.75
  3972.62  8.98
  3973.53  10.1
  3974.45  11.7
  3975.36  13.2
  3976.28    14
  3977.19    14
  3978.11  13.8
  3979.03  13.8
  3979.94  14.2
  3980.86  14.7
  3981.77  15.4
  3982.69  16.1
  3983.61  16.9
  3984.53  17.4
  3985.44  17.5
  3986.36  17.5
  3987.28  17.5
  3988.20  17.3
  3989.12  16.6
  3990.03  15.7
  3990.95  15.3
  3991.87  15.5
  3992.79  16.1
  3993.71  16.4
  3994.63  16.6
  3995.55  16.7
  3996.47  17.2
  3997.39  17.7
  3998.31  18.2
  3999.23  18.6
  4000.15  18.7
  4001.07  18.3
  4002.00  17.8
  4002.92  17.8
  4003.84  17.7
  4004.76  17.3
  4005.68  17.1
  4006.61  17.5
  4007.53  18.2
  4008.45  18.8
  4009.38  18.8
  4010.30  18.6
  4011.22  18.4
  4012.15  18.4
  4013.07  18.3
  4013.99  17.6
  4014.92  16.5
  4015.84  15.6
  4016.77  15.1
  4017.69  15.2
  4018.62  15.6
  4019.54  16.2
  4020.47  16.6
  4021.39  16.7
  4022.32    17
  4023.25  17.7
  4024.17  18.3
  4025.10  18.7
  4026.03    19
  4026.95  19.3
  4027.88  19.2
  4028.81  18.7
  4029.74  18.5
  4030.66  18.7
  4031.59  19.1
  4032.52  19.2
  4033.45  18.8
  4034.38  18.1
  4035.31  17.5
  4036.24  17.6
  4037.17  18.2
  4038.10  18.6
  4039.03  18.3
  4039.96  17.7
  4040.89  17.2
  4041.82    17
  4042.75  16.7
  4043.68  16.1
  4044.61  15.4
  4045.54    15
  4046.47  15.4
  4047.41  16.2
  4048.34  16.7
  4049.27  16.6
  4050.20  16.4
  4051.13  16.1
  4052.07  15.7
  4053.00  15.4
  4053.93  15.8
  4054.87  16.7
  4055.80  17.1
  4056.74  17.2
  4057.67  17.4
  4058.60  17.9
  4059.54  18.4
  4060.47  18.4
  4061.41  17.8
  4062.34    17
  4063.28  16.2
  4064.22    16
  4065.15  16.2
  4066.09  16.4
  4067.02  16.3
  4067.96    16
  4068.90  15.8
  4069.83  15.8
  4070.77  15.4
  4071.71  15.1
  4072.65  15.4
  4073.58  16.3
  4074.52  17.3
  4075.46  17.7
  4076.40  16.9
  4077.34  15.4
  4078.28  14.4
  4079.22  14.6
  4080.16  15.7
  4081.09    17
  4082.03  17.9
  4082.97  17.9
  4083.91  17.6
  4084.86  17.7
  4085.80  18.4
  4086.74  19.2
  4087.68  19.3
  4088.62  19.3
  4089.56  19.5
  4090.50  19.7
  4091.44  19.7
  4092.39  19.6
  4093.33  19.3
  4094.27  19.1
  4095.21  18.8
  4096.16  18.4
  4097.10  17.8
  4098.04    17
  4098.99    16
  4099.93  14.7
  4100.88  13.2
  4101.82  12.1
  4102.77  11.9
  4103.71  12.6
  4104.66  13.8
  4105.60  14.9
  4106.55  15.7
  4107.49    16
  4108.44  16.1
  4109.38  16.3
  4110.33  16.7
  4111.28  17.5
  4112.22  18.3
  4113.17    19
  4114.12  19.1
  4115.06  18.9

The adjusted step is -11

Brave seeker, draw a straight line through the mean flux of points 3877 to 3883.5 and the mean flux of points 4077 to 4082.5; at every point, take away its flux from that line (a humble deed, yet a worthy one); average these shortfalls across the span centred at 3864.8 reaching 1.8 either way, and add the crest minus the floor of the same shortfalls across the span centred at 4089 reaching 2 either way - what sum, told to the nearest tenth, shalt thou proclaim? -2.5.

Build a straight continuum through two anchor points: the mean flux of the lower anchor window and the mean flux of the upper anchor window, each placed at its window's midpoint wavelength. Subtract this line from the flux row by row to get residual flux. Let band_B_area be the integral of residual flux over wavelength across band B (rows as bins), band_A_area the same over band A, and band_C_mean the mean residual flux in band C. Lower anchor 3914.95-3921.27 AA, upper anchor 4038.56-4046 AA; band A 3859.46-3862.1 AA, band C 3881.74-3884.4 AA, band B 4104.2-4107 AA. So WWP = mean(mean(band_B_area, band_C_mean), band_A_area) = -2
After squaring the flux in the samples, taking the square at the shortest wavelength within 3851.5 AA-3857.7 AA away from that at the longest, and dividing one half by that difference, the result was -0.013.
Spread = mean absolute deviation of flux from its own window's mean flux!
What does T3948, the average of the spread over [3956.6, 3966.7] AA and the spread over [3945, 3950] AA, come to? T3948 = 1.8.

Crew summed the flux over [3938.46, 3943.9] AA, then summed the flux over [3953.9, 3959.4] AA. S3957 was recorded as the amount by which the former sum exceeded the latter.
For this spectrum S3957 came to -34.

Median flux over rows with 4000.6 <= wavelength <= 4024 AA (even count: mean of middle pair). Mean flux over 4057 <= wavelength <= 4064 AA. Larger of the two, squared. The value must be 310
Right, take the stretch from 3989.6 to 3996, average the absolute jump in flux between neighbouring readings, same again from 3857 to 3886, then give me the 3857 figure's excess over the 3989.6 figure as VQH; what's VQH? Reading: 0.45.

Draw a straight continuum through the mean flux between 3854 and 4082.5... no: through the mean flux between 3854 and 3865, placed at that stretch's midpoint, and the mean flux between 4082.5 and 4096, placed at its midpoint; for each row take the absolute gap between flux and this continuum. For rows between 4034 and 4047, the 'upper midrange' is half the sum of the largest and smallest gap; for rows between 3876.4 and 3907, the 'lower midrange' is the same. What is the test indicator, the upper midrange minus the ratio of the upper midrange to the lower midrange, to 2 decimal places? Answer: 1.03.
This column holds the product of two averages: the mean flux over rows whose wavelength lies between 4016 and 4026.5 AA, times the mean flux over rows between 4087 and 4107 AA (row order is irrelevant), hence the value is 284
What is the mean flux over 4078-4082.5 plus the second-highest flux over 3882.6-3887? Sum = 30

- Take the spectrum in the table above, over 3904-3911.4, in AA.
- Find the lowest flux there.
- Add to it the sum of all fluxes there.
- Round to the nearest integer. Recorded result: 126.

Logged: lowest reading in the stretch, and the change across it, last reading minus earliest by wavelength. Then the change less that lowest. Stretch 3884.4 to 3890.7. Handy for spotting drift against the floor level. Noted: -10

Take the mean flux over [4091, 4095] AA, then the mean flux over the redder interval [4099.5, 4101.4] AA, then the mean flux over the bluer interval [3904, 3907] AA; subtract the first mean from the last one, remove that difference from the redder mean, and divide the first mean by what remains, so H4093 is 0.93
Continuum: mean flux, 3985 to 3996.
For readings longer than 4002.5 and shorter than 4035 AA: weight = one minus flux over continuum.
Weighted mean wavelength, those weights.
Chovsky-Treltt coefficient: 4021.3 AA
